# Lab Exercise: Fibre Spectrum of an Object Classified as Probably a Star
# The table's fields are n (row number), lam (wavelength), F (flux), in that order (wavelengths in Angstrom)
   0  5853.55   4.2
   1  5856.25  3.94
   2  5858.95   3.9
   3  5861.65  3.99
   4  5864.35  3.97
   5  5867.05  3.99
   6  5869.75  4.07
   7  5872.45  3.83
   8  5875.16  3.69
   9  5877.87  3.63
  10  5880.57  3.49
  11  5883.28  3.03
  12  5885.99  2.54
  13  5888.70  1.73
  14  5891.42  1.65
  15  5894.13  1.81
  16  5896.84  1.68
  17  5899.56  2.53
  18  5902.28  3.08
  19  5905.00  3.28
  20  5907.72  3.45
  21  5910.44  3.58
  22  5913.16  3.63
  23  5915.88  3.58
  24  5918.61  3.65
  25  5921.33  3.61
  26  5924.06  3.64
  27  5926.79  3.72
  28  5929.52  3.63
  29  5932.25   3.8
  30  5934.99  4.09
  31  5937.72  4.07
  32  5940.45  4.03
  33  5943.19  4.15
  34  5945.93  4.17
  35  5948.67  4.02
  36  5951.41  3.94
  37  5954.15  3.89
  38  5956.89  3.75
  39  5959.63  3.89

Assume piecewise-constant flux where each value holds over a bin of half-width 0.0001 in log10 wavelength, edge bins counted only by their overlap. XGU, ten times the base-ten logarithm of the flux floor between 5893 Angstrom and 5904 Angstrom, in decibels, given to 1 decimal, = 2.3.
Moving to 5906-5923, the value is 5.4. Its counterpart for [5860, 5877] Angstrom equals 5.7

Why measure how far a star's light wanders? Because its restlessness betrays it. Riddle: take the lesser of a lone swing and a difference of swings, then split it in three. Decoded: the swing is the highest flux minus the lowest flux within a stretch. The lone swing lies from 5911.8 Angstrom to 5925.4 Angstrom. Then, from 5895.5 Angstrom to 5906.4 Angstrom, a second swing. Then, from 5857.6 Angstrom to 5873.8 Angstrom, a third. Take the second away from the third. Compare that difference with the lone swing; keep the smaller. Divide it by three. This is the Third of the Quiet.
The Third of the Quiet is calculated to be -0.45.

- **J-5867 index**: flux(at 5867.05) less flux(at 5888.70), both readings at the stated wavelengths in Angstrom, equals 2.3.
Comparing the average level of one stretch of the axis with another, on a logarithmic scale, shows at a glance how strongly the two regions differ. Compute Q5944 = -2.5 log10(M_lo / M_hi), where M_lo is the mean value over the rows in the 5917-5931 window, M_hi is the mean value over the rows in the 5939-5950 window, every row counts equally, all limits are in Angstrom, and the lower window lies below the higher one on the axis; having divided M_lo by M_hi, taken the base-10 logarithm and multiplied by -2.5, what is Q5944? 0.12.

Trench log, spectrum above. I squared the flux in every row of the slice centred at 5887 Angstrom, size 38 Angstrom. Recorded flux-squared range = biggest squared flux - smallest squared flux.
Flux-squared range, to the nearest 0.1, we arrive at 13.8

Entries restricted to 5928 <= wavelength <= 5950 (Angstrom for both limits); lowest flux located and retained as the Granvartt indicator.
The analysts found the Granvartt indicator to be 3.63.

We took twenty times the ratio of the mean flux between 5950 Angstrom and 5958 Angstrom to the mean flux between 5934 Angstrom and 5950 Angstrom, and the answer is 18.9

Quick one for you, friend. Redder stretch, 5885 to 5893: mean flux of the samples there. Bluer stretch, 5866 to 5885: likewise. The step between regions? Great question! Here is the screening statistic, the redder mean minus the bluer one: -1.7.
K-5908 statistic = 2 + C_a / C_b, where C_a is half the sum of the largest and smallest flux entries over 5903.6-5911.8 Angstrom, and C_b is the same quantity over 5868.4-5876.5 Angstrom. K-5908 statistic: 2.88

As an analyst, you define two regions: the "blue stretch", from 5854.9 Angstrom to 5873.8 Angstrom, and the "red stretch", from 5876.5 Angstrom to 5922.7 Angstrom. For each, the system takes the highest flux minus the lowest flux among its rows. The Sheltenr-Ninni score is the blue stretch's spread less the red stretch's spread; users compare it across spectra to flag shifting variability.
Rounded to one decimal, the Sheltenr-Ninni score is -1.8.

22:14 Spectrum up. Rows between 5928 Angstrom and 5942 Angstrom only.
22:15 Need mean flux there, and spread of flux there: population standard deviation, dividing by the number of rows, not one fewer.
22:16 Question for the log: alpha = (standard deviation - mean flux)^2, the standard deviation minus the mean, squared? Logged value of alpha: 14.0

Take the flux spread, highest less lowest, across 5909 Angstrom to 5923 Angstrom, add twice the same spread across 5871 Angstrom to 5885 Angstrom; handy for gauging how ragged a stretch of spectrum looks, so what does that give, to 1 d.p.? 1.7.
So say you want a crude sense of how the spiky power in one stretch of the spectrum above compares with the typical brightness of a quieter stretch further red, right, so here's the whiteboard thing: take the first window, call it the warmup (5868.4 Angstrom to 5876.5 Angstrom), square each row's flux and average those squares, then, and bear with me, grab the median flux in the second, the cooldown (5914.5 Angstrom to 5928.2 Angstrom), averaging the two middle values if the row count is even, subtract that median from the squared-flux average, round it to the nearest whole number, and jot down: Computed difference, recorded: 11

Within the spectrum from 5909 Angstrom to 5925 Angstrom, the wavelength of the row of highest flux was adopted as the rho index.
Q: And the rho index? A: 5918.61 Angstrom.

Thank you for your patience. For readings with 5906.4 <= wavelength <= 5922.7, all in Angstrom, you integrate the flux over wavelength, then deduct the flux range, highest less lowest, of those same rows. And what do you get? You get 58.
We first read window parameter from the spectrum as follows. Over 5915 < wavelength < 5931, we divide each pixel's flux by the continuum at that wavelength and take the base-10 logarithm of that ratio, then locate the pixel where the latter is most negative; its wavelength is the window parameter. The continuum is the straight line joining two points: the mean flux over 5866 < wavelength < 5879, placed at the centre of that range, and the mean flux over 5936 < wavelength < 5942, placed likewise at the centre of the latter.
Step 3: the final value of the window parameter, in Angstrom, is 5915.88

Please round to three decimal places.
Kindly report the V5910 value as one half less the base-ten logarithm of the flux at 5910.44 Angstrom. -0.054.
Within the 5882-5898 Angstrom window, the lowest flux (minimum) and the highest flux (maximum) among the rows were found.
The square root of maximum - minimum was 1.17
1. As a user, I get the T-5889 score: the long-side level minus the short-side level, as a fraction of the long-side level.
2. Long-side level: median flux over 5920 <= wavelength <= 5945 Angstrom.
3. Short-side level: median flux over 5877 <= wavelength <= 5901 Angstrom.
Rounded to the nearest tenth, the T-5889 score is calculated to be 0.3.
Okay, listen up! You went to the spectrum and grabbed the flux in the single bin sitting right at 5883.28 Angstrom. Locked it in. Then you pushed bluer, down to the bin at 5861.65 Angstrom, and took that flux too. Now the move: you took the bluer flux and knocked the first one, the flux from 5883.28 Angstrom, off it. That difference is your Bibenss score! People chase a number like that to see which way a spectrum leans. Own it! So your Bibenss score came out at 1.0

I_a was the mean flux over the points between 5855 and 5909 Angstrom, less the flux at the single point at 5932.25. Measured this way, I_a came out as -0.64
